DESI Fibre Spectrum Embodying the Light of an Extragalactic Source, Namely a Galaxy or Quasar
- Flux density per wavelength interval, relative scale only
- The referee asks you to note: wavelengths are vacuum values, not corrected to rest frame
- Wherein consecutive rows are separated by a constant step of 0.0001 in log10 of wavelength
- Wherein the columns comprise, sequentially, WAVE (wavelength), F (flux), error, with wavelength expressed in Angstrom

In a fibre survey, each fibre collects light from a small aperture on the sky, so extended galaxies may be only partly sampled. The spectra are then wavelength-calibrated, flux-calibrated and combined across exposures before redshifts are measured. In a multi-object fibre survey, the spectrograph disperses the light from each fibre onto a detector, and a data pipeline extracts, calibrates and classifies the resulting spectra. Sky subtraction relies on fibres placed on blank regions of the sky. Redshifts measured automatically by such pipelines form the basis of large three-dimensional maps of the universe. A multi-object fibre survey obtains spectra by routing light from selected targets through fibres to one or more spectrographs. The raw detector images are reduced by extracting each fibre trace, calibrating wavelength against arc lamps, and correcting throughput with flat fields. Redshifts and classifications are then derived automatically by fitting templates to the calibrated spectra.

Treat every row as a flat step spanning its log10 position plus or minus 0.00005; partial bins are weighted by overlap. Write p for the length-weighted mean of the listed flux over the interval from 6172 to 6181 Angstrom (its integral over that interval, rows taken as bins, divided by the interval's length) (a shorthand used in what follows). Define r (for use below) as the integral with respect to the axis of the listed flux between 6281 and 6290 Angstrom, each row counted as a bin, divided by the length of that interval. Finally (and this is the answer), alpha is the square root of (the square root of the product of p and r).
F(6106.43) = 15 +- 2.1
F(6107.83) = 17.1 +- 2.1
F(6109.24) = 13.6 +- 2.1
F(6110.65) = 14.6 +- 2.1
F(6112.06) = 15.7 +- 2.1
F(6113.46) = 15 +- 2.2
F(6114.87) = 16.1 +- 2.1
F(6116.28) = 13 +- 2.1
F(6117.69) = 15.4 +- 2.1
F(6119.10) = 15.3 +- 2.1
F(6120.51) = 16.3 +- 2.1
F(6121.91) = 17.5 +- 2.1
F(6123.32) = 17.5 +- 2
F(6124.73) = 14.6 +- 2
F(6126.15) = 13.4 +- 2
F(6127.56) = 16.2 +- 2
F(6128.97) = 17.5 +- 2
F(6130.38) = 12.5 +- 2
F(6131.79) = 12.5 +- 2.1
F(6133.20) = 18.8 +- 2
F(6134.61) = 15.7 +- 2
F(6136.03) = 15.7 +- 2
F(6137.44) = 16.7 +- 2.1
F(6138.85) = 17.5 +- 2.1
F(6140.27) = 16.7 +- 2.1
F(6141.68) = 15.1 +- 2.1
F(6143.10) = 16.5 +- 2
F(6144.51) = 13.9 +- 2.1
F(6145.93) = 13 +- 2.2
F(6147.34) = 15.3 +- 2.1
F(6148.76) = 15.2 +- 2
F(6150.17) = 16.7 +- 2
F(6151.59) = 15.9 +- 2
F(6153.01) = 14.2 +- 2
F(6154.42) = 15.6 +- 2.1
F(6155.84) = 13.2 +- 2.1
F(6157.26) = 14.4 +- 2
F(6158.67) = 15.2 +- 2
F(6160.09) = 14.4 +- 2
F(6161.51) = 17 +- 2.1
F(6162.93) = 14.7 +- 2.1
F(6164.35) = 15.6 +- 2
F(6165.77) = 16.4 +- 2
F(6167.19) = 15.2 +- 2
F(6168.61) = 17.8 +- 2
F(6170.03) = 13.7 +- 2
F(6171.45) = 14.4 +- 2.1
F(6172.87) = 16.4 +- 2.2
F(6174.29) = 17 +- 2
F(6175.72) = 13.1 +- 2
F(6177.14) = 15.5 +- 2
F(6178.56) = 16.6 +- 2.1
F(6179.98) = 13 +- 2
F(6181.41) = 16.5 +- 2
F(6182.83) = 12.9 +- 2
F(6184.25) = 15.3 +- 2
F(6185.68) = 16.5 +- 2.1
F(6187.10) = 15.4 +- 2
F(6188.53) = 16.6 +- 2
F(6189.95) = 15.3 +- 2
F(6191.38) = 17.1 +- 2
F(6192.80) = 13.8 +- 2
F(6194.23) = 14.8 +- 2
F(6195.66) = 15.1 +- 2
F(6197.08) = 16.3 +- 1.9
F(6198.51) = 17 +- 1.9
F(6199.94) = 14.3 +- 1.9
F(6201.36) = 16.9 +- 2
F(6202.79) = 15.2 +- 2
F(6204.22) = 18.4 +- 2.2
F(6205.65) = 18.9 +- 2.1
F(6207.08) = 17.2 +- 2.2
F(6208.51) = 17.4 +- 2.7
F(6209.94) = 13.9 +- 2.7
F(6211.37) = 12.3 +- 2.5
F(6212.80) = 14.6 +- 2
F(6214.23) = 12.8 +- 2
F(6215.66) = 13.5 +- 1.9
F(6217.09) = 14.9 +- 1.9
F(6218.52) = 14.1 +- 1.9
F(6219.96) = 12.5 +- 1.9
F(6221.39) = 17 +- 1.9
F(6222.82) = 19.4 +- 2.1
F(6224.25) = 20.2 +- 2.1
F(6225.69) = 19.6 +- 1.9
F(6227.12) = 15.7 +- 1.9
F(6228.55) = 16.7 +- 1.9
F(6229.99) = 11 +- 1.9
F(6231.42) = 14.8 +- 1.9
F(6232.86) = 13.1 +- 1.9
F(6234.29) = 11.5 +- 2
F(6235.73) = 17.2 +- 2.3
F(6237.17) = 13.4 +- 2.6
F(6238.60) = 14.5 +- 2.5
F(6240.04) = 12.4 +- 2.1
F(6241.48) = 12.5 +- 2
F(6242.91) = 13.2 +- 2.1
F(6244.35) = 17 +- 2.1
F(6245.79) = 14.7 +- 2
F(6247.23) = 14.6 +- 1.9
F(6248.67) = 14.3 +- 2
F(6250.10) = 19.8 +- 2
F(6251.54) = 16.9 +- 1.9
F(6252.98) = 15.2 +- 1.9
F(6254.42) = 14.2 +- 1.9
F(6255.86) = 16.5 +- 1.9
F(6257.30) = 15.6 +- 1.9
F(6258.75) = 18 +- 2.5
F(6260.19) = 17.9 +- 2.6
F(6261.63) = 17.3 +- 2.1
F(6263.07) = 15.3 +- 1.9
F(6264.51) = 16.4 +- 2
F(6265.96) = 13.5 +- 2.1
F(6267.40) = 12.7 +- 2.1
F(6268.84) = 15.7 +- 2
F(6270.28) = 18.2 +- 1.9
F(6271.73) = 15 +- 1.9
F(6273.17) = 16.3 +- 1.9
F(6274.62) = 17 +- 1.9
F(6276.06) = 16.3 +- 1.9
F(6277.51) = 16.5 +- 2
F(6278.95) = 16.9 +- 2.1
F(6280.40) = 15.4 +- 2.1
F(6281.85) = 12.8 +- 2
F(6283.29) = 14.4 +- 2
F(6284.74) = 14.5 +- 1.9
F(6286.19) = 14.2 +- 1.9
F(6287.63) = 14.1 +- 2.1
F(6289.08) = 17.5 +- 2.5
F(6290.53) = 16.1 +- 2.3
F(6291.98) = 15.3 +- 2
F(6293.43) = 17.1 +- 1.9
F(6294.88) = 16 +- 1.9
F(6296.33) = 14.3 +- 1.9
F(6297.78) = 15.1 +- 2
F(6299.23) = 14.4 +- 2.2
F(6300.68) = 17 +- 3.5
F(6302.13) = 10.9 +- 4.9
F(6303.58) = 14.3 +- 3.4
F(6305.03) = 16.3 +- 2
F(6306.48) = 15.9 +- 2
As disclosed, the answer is 3.87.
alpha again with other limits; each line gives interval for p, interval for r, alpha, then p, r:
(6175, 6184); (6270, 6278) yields 3.94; 14.6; 16.4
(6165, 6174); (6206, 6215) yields 3.91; 15.7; 14.9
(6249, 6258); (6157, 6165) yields 3.97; 16.3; 15.3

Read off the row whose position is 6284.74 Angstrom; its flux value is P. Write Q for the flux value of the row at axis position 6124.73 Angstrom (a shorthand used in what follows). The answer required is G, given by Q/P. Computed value 1.01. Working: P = 14.5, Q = 14.6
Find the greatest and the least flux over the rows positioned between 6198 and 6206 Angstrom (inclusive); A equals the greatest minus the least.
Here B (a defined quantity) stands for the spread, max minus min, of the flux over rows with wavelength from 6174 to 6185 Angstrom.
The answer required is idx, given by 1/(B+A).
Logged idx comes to 0.115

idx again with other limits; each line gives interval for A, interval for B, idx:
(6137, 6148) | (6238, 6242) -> 0.152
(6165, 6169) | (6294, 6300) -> 0.233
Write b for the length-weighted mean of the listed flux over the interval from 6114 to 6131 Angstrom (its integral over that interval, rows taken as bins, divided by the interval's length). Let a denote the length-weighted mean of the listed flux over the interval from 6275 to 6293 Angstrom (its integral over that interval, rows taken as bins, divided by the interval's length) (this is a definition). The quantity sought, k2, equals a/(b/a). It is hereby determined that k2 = 15.34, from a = 15.4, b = 15.45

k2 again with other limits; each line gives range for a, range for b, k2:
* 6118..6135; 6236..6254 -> 16.41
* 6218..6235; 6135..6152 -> 15.30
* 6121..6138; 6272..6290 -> 15.96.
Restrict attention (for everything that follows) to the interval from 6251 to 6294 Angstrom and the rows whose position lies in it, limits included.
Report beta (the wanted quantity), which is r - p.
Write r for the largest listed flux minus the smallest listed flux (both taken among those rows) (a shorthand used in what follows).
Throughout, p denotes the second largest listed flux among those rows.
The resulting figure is -12.5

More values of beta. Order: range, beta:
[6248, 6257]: -11.3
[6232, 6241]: -8.8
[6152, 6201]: -12.2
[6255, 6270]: -12.6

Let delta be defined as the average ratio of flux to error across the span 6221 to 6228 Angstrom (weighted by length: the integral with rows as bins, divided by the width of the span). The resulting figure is 9.3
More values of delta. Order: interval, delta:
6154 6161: 7.2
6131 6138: 7.8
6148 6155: 7.7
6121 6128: 7.8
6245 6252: 8.2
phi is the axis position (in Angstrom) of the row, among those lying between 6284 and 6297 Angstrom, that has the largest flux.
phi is 6289.08 Angstrom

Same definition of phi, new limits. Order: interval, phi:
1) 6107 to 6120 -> 6107.83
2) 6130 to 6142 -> 6133.20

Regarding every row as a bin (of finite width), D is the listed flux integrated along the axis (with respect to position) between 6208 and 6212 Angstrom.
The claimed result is 58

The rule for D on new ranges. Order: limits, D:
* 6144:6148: 56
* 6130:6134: 59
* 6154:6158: 57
